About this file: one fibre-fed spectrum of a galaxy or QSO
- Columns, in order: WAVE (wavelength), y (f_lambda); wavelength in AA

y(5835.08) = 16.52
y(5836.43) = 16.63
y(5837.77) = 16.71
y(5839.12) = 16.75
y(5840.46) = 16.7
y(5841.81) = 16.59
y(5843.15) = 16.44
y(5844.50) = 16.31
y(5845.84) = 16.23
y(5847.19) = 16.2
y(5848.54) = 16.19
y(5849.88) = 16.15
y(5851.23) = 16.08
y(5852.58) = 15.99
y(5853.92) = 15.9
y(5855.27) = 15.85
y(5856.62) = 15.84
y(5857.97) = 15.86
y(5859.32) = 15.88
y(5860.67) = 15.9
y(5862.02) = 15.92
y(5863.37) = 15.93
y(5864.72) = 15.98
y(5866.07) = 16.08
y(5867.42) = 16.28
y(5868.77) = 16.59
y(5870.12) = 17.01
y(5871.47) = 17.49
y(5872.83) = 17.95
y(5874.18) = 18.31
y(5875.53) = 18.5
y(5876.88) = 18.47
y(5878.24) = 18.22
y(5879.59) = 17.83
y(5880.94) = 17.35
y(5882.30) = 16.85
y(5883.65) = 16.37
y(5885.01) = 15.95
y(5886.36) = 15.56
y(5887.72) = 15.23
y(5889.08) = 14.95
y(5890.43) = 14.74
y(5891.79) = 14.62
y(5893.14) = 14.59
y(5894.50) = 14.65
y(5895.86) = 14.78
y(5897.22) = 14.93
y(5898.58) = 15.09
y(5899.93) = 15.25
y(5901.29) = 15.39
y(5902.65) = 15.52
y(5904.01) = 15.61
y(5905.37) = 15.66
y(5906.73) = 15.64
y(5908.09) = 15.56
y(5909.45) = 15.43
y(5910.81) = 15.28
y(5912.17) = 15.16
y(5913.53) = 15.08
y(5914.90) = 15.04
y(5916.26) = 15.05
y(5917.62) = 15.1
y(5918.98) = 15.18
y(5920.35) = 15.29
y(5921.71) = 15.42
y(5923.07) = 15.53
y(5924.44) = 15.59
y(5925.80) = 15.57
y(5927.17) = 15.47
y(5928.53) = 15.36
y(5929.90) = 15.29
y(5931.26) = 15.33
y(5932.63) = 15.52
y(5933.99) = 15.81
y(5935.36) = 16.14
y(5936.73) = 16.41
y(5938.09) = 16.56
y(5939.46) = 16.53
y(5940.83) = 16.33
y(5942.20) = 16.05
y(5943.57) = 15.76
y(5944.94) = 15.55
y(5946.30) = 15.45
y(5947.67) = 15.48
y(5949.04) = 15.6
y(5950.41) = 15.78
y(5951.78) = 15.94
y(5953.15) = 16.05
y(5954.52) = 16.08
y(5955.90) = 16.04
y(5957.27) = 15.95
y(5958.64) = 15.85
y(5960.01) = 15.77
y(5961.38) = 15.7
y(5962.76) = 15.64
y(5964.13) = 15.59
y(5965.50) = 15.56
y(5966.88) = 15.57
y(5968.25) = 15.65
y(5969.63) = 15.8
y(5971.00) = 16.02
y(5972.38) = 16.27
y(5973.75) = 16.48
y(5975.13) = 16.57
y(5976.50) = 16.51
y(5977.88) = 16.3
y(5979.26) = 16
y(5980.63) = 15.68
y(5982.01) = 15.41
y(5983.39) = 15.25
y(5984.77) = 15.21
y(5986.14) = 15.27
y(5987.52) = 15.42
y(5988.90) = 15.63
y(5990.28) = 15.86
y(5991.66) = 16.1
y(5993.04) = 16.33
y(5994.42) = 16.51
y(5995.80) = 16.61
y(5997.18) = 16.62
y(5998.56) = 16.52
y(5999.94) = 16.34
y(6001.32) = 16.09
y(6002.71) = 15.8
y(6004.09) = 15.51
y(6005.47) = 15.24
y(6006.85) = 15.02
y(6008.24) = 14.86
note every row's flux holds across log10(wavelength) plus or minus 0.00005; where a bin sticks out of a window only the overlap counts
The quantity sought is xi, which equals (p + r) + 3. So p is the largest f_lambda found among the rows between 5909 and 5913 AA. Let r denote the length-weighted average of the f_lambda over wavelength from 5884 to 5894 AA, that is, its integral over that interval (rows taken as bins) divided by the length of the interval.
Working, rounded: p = 15.43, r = 15.1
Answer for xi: 33.6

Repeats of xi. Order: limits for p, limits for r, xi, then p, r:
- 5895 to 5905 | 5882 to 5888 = 34.6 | 15.61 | 16.0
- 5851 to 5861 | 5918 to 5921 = 34.3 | 16.08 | 15.2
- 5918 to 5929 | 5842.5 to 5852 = 34.8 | 15.59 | 16.2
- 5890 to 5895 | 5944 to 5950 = 33.3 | 14.74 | 15.6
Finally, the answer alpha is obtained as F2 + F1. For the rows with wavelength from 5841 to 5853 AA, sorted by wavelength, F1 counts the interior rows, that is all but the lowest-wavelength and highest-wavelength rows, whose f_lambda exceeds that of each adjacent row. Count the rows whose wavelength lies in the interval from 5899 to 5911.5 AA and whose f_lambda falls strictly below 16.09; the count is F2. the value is 9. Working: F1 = 0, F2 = 9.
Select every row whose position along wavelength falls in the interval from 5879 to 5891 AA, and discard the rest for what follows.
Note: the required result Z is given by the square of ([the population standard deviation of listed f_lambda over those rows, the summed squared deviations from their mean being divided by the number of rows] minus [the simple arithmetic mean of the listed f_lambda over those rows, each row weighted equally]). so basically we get 227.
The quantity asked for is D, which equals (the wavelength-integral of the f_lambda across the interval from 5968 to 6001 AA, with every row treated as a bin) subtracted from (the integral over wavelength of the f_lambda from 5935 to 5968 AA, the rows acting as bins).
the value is -5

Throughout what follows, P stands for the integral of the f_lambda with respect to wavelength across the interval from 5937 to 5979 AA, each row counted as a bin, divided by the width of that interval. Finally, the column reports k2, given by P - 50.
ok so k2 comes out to -34.0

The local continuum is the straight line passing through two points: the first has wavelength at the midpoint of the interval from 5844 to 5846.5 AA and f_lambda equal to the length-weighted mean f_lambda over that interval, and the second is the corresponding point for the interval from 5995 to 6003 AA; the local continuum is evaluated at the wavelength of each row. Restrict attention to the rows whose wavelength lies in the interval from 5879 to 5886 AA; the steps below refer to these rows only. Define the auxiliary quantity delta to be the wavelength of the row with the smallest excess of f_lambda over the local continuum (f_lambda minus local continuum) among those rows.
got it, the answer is 5885.01 AA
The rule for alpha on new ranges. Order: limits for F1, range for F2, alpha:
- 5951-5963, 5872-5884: 1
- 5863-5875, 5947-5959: 9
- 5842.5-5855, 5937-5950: 6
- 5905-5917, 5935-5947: 4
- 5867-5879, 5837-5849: 1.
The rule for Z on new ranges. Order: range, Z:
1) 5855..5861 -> 251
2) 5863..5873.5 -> 255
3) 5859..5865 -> 252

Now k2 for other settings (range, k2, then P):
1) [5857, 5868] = -34.0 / 16.0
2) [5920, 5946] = -34.2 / 15.8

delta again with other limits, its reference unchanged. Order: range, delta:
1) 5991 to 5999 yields 5991.66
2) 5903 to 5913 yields 5912.17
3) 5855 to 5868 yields 5856.62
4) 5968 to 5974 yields 5968.25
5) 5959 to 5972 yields 5965.50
